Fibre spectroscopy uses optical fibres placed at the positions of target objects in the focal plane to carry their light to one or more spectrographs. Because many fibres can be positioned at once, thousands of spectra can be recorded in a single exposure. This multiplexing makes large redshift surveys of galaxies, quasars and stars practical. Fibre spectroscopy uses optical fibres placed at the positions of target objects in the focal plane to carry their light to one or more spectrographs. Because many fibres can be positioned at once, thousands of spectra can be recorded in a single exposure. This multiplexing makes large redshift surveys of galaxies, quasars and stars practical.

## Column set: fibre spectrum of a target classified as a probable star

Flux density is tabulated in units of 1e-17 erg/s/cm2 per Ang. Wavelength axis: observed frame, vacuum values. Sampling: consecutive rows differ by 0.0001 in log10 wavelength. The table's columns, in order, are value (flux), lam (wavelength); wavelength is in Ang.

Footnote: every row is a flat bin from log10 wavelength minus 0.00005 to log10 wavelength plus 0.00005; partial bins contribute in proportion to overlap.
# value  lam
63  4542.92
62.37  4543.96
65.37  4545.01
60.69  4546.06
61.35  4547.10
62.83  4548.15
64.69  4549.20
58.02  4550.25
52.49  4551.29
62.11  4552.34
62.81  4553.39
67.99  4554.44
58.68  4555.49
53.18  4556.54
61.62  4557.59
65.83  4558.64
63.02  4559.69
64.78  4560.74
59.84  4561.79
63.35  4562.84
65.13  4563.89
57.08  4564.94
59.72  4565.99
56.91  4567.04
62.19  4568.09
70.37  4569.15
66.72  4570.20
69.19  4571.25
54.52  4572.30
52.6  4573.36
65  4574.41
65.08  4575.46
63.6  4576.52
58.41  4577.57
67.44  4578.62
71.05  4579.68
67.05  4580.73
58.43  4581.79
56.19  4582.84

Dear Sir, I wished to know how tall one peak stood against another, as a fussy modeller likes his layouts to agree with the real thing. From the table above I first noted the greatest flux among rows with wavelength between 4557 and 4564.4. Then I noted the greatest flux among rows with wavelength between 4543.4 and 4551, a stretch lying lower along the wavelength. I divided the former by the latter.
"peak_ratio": 1.01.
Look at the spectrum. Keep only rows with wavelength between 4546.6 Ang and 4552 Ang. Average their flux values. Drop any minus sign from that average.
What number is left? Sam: 59.9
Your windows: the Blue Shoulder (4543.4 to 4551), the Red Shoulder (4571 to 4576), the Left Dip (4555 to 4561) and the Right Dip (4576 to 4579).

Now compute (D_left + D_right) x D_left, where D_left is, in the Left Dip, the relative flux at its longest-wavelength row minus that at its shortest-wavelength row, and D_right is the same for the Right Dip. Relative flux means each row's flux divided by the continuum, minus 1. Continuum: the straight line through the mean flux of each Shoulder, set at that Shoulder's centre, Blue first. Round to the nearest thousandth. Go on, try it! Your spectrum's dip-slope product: 0.017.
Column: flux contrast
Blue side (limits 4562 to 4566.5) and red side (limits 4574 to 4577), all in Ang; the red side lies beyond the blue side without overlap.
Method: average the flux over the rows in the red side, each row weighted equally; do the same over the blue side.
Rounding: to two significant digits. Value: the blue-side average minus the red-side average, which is -3.2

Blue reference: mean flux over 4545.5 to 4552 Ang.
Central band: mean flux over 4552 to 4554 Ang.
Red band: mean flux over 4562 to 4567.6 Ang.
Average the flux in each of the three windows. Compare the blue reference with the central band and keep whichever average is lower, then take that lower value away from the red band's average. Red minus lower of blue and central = 0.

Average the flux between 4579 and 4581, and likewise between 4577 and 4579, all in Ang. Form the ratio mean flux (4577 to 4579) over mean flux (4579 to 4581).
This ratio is 0.91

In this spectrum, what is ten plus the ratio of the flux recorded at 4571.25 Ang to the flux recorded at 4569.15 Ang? 11.0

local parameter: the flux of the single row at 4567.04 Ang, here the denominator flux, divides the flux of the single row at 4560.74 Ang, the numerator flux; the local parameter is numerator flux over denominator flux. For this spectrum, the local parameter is 1.14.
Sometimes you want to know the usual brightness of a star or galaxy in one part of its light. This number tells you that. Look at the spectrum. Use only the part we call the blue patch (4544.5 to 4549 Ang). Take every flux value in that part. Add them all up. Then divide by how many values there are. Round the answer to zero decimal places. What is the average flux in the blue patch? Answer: 63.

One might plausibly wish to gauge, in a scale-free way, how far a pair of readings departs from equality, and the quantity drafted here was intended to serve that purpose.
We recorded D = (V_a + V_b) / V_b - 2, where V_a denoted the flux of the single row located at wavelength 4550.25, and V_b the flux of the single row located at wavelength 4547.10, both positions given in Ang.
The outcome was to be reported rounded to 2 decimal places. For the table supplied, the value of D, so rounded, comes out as -0.05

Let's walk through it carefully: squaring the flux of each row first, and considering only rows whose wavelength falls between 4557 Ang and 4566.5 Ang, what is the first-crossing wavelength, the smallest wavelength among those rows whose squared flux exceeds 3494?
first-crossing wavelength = 4557.59 Ang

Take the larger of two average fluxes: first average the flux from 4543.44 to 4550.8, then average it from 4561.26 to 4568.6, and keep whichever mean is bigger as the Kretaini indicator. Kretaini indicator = 62.2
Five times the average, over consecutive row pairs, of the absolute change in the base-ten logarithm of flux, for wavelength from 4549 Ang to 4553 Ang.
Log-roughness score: 0.273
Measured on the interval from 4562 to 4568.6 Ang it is 0.148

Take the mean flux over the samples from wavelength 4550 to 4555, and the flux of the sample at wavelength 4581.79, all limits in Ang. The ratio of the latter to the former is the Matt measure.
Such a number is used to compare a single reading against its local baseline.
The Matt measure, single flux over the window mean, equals 0.96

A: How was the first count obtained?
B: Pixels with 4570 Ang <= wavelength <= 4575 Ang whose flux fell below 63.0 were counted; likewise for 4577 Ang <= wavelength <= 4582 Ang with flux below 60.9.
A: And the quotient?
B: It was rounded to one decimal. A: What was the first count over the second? 1.0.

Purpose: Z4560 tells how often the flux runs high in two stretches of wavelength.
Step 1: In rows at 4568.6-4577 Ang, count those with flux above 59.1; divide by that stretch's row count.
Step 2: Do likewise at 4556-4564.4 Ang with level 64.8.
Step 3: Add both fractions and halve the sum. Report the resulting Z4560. 0.50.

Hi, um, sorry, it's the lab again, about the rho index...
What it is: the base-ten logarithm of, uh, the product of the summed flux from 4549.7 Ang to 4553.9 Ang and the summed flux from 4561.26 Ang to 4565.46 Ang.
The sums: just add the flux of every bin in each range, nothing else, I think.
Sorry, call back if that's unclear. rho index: 4.76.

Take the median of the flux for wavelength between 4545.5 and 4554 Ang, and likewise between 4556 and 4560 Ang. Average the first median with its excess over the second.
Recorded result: 30.6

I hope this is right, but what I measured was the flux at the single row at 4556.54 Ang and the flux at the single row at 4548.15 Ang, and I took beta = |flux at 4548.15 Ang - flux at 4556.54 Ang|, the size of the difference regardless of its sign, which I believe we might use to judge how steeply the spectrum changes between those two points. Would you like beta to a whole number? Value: 10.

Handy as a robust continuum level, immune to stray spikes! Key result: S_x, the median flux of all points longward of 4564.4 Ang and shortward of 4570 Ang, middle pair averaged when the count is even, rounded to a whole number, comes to 60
